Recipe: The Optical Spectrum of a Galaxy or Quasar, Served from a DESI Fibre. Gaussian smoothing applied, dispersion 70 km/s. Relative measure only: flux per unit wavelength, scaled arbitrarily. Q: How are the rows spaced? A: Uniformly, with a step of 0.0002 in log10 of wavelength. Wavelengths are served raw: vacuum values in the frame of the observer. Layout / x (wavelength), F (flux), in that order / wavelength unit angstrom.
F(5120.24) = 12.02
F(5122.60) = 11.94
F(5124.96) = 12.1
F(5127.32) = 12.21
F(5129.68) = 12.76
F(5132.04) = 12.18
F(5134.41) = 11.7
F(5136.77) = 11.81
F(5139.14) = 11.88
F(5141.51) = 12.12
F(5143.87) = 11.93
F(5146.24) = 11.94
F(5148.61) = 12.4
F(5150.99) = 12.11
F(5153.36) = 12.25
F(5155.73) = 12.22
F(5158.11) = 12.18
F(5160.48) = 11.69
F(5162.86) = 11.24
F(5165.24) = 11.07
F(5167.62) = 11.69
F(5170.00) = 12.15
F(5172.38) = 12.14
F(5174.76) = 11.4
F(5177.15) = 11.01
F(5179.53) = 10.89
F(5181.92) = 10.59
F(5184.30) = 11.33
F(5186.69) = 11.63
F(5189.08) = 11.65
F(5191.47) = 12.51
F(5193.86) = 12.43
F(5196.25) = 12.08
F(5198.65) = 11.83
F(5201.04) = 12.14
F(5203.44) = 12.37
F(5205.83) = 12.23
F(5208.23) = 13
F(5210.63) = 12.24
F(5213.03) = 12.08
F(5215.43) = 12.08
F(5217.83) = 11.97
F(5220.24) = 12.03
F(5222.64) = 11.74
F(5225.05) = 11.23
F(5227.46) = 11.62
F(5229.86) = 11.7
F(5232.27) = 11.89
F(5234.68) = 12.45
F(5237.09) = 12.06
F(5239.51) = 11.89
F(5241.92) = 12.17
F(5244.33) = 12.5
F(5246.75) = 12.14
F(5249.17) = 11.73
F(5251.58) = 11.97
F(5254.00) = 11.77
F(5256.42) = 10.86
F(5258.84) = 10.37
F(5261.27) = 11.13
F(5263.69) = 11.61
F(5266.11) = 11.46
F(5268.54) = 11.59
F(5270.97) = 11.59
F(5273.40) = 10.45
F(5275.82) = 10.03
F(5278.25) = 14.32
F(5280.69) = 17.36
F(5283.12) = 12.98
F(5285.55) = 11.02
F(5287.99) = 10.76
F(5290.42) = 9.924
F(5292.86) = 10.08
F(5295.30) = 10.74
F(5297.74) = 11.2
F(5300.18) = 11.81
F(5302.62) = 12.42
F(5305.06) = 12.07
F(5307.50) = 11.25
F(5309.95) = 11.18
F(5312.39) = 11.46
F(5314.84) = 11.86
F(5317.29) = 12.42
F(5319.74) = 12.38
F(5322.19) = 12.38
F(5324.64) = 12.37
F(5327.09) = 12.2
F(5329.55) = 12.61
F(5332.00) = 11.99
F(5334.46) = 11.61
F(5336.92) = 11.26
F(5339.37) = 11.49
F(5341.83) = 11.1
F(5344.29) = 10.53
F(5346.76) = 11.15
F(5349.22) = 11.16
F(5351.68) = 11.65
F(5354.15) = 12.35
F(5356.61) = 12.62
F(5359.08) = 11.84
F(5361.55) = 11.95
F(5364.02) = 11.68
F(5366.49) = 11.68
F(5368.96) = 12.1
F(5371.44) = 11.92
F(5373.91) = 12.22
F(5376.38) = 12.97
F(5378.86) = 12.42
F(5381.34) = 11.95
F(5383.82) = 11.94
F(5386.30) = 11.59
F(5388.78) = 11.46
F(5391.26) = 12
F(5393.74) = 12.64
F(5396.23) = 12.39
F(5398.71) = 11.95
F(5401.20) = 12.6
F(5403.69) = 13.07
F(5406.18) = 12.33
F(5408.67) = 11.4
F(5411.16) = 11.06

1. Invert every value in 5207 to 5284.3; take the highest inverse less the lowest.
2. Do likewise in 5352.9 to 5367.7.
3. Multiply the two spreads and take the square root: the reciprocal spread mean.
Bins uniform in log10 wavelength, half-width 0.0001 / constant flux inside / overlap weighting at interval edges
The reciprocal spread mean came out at 0.016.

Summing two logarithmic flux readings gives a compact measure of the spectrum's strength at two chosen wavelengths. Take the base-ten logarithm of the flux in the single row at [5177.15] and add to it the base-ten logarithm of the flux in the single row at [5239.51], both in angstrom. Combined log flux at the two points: 2.12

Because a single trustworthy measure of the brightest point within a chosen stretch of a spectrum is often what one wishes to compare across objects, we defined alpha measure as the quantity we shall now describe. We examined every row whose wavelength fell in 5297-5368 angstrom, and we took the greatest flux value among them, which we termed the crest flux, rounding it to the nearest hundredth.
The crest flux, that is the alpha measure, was 12.62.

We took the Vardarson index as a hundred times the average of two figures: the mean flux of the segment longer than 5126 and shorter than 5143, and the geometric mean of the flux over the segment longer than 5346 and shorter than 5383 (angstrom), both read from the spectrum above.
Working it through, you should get 1203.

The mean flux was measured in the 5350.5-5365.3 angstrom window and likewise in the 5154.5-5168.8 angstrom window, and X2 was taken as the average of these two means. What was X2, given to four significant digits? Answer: 11.85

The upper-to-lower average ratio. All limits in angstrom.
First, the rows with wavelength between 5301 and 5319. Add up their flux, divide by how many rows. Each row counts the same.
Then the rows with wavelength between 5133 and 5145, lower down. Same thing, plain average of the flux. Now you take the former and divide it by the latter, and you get 0.99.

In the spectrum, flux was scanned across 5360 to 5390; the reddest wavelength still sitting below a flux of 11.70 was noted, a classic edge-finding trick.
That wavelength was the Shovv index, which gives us 5388.78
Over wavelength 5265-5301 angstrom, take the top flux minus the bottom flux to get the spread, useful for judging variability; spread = 7.4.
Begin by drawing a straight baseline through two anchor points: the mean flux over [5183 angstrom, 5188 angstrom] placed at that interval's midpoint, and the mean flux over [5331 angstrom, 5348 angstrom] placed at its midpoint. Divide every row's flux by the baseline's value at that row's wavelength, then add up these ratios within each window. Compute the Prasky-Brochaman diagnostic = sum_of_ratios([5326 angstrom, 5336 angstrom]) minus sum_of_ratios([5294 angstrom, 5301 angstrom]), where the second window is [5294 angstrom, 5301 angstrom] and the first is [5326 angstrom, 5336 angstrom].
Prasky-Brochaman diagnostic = 1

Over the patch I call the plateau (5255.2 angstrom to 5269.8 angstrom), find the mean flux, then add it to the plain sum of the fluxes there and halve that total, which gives 39.1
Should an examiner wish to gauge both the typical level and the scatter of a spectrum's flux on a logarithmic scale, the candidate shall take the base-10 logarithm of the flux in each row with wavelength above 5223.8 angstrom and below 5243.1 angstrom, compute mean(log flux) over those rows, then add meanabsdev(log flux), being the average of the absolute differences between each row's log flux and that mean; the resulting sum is 1.08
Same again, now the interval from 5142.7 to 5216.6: 1.09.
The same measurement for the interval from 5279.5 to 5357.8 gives 1.10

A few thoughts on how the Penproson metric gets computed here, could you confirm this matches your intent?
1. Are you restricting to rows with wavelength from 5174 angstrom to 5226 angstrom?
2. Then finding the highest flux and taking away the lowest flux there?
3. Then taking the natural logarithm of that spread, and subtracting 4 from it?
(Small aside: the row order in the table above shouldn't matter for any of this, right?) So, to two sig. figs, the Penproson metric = -3.1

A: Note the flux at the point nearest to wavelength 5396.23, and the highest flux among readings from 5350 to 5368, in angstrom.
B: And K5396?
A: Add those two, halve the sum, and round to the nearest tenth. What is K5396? 12.5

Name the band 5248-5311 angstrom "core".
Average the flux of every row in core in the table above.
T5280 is 11.6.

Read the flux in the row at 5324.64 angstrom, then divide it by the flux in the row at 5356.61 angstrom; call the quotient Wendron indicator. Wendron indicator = 0.98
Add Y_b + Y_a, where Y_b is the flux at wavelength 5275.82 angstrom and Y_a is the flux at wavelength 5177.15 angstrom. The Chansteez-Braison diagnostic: 21.0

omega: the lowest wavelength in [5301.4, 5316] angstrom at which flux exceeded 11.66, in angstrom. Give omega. 5302.62 angstrom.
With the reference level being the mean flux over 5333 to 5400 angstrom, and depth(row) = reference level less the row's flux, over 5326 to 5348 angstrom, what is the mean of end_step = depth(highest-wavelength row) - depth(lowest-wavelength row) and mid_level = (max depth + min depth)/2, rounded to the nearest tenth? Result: 0.7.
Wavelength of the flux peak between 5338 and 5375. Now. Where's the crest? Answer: 5356.61 angstrom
